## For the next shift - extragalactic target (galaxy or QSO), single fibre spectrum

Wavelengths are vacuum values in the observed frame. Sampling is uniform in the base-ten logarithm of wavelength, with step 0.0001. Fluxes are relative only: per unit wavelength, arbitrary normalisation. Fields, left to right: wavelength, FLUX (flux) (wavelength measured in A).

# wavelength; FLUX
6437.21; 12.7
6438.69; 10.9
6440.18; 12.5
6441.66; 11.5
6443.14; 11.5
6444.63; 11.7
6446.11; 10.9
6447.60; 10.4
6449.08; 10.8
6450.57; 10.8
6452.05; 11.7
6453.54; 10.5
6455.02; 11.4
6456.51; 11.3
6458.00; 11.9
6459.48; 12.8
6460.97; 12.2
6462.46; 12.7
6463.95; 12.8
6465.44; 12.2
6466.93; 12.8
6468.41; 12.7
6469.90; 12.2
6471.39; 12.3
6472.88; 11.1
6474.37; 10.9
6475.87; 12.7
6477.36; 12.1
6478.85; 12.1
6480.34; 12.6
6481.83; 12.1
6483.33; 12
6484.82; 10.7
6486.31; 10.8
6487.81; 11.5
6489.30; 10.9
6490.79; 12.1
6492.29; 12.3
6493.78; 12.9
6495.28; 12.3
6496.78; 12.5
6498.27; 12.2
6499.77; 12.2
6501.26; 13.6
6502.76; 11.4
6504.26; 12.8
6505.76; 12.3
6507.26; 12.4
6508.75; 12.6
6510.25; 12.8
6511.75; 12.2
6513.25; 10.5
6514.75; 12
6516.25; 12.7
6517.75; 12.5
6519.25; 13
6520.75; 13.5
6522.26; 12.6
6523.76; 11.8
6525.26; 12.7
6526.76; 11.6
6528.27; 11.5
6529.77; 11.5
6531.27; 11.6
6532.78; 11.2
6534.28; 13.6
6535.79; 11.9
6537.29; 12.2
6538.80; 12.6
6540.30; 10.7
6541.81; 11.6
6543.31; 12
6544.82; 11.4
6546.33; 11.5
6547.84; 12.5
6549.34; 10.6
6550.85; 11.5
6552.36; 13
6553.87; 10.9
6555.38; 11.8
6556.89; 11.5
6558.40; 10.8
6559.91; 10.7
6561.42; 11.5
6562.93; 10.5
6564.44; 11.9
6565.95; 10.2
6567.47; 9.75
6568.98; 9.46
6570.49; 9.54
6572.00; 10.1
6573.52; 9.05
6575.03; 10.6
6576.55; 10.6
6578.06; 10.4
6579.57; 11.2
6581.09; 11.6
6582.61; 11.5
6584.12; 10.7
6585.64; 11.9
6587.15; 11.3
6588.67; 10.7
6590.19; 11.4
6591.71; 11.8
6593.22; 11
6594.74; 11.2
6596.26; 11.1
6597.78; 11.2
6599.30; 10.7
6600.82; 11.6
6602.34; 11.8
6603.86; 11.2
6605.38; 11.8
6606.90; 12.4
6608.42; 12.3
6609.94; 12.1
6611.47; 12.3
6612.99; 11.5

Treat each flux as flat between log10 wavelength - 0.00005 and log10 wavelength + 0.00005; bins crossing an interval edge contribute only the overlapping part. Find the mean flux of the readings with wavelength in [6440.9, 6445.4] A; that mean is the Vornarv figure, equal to 11.6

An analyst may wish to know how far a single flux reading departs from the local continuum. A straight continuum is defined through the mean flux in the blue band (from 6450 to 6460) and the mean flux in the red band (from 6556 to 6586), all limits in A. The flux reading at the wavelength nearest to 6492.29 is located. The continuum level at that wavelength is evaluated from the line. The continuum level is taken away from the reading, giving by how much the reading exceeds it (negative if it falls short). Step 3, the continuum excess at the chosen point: 1.1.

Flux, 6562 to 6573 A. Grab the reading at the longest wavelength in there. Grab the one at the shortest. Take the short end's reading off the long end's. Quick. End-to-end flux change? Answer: -0.4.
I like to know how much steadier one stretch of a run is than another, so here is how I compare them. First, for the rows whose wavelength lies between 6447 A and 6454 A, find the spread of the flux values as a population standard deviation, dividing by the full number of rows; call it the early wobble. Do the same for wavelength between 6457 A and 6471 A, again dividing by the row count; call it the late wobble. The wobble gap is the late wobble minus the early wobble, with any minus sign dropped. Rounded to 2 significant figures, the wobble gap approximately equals 0.13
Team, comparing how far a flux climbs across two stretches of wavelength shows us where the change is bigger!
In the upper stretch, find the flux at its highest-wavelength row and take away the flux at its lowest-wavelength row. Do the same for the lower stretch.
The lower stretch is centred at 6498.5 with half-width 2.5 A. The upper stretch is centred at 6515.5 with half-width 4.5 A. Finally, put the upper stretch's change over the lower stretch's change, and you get -2.7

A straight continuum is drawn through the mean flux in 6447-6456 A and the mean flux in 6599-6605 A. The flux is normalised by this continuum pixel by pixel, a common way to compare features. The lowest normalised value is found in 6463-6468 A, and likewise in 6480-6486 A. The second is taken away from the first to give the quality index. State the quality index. 0.14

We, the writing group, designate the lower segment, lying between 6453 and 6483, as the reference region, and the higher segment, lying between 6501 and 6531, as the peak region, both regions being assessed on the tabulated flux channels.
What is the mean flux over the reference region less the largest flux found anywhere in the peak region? -1.5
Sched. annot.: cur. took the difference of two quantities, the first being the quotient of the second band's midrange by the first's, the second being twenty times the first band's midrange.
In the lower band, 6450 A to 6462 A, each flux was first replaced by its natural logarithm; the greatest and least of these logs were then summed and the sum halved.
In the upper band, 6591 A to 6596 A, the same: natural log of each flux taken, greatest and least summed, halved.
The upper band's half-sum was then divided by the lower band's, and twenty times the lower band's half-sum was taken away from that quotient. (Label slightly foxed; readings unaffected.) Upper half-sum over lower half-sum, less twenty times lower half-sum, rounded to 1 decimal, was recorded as -48.0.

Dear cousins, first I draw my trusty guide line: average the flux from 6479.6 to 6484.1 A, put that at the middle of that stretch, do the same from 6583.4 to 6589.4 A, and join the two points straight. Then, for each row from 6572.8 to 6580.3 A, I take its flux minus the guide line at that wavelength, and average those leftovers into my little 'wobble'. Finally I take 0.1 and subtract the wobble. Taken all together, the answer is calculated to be 1.0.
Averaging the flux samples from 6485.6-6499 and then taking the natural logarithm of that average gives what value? 2.48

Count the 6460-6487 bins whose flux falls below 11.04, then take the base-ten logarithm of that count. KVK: 0.48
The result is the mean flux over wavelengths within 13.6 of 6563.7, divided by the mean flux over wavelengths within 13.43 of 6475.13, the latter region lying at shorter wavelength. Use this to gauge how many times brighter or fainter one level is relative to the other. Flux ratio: 0.89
